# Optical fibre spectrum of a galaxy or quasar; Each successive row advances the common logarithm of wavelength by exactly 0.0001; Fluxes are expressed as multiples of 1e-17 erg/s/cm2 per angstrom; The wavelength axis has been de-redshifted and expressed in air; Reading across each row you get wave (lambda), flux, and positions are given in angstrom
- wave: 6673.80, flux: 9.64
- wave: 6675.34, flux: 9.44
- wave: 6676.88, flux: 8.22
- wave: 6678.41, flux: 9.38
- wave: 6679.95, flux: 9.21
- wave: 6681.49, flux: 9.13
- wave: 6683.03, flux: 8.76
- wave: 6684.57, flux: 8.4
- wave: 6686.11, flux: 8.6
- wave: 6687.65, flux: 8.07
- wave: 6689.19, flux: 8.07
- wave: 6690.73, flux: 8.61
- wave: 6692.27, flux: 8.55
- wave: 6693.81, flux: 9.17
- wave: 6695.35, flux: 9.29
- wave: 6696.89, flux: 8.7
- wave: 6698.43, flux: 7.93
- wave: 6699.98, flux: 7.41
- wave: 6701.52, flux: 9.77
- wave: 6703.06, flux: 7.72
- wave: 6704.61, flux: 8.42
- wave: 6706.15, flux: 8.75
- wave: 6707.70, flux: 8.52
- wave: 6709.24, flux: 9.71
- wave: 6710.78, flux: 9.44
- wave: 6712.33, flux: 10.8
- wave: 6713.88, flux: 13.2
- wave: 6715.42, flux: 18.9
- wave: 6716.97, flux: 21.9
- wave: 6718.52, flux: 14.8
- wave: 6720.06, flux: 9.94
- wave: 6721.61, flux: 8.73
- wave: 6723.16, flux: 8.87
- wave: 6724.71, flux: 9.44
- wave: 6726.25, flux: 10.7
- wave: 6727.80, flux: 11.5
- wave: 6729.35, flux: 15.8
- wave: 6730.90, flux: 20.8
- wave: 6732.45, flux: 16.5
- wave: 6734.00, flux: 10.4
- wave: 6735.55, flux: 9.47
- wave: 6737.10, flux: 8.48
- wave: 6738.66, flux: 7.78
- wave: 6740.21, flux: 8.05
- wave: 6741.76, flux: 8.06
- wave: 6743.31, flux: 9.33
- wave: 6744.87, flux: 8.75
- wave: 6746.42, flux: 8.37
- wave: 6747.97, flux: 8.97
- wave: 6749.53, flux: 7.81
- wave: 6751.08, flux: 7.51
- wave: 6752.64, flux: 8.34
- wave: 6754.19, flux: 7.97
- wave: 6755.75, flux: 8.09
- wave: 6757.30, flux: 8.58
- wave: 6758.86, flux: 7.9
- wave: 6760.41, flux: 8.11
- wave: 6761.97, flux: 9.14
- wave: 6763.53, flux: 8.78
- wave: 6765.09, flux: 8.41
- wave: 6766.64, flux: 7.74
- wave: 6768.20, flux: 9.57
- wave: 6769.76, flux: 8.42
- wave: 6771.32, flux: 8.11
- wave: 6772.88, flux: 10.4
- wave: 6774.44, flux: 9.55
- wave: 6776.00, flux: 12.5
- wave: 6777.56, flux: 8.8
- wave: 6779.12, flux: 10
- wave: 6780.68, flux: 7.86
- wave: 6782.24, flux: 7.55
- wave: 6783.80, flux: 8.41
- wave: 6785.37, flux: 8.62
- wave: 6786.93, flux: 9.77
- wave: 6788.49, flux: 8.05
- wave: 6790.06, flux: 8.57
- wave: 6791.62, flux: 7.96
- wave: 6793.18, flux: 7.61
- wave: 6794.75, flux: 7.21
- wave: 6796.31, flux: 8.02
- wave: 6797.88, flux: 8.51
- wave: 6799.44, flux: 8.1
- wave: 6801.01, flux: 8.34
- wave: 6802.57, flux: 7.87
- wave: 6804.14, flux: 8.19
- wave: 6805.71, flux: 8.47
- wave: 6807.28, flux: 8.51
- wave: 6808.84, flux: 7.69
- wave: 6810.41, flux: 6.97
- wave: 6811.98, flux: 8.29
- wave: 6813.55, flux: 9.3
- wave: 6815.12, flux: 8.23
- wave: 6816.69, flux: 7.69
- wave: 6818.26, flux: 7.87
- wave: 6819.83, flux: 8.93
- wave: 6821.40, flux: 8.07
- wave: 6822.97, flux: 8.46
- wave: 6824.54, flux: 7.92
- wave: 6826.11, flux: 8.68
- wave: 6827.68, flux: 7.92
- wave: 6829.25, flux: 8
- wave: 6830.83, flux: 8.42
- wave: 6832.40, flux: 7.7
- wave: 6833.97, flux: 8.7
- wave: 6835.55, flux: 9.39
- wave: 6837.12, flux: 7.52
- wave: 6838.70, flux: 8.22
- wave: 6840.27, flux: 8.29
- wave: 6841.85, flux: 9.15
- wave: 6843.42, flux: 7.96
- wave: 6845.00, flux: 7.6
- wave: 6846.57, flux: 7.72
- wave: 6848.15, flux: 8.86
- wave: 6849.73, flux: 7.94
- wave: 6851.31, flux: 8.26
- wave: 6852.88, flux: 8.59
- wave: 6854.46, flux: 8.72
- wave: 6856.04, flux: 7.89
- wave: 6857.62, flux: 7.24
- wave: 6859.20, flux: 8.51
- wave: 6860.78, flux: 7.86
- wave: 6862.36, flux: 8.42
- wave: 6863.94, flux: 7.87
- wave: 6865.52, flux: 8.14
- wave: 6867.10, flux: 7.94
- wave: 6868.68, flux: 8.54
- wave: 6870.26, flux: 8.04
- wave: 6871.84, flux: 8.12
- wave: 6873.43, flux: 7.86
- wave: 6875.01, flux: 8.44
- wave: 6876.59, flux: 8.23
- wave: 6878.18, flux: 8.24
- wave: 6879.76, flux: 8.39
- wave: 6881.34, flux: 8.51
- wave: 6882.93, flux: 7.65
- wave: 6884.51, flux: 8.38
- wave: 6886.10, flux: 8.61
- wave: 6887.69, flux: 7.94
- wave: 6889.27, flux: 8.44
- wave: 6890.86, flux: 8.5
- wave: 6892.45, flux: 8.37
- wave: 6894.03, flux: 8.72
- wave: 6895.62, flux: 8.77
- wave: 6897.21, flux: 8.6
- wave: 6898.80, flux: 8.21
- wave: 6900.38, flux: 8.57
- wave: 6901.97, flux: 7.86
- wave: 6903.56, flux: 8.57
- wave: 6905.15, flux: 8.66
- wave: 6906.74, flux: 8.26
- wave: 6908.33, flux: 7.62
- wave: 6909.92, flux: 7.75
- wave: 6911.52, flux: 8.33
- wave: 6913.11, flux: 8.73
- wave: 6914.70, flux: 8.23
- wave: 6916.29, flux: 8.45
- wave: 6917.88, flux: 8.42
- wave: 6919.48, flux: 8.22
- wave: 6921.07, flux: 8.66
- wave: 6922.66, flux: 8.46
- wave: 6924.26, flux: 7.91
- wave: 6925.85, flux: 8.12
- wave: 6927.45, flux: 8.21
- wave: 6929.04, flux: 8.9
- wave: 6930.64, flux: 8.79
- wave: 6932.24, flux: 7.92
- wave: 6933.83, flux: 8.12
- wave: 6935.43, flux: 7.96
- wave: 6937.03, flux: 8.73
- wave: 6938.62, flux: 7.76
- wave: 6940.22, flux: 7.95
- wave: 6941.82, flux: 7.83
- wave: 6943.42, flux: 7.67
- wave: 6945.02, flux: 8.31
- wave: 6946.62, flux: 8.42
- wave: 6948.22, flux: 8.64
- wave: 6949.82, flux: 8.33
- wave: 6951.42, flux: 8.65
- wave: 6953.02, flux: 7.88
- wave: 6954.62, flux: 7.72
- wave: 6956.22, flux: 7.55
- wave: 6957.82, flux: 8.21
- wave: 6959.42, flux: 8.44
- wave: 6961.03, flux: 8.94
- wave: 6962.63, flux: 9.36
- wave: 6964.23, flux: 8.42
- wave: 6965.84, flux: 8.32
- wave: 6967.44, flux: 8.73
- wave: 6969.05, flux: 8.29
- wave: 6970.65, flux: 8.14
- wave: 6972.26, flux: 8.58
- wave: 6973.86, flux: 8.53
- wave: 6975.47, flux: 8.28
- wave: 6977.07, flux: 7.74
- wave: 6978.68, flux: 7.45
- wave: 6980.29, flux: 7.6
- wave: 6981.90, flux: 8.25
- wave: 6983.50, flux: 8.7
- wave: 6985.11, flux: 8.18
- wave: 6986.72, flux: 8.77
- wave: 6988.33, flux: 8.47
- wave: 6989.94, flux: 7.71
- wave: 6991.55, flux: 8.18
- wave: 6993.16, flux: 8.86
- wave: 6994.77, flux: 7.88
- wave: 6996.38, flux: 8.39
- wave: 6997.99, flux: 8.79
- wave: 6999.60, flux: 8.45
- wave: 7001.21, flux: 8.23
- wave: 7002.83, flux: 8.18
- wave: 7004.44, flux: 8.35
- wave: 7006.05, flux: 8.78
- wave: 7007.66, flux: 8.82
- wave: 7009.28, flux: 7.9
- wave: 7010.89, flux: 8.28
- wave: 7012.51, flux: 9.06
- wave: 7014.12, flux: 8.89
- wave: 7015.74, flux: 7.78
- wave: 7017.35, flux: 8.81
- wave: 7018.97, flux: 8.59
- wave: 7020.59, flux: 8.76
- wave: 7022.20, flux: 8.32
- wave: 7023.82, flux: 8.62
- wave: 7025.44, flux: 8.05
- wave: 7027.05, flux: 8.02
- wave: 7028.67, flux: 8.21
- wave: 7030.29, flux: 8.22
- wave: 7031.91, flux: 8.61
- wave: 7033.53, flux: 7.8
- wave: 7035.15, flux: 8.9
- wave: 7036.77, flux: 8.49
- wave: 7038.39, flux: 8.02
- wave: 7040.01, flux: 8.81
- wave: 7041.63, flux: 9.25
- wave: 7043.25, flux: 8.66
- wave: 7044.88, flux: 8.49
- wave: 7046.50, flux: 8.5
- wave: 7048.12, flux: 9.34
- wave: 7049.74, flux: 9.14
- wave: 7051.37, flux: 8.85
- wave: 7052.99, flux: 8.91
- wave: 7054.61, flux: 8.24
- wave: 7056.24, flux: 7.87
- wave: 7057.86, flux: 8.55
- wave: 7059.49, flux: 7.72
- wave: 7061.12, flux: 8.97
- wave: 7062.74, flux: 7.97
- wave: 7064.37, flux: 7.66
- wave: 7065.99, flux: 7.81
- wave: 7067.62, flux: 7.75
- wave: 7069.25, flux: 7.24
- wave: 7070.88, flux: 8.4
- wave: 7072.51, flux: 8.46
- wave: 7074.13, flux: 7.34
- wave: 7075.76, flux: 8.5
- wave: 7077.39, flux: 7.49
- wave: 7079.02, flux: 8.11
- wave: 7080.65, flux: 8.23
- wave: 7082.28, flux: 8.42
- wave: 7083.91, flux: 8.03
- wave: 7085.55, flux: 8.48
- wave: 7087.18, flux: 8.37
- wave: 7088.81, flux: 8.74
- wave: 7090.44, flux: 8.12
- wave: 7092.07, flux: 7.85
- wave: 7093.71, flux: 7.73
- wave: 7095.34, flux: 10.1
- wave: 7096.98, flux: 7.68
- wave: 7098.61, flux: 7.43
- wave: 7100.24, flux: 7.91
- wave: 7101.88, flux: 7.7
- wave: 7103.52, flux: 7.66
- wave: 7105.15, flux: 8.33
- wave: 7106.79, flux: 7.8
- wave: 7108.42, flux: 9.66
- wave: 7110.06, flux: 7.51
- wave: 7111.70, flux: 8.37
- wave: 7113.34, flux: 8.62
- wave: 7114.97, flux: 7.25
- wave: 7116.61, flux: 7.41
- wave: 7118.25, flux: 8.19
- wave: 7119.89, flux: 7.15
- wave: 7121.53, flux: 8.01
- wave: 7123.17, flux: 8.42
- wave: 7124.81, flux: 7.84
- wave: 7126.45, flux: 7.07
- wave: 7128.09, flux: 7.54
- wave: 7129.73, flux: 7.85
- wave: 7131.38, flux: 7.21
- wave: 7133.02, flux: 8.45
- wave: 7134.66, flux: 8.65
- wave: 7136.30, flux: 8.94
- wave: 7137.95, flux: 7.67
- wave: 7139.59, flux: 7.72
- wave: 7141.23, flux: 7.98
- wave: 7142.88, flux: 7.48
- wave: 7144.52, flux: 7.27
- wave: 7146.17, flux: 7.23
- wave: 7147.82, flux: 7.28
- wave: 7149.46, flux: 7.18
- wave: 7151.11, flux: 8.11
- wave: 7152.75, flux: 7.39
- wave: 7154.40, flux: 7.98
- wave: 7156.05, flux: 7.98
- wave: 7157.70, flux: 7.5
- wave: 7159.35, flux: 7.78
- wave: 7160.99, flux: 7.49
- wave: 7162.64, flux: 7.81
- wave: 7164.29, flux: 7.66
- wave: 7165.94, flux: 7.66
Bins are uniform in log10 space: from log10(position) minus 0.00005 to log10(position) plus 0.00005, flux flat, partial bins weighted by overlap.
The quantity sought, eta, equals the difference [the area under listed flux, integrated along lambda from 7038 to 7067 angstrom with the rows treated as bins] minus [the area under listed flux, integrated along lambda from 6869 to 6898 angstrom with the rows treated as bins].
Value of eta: 5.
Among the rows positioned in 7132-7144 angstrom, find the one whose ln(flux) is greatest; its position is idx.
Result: 7136.30 angstrom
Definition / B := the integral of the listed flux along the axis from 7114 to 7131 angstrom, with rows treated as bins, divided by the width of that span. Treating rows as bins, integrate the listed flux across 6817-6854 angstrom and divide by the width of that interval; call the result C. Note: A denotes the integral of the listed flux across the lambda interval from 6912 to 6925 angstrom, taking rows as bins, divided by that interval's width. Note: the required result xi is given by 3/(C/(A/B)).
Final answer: 0.40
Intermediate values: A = 8.4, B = 7.67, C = 8.27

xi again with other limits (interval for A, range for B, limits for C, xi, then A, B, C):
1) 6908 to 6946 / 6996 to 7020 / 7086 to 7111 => 0.36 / 8.2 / 8.49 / 8.18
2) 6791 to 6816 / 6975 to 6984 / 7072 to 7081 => 0.38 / 8.1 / 7.97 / 8.00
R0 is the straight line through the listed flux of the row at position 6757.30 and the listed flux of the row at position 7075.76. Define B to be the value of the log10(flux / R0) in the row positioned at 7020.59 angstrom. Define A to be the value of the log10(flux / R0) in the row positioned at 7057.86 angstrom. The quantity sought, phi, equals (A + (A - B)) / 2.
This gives 0.00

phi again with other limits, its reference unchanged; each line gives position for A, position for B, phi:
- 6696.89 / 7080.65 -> 0.01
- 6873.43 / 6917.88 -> -0.03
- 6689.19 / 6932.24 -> -0.01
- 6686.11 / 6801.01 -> 0.01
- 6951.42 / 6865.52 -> 0.02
